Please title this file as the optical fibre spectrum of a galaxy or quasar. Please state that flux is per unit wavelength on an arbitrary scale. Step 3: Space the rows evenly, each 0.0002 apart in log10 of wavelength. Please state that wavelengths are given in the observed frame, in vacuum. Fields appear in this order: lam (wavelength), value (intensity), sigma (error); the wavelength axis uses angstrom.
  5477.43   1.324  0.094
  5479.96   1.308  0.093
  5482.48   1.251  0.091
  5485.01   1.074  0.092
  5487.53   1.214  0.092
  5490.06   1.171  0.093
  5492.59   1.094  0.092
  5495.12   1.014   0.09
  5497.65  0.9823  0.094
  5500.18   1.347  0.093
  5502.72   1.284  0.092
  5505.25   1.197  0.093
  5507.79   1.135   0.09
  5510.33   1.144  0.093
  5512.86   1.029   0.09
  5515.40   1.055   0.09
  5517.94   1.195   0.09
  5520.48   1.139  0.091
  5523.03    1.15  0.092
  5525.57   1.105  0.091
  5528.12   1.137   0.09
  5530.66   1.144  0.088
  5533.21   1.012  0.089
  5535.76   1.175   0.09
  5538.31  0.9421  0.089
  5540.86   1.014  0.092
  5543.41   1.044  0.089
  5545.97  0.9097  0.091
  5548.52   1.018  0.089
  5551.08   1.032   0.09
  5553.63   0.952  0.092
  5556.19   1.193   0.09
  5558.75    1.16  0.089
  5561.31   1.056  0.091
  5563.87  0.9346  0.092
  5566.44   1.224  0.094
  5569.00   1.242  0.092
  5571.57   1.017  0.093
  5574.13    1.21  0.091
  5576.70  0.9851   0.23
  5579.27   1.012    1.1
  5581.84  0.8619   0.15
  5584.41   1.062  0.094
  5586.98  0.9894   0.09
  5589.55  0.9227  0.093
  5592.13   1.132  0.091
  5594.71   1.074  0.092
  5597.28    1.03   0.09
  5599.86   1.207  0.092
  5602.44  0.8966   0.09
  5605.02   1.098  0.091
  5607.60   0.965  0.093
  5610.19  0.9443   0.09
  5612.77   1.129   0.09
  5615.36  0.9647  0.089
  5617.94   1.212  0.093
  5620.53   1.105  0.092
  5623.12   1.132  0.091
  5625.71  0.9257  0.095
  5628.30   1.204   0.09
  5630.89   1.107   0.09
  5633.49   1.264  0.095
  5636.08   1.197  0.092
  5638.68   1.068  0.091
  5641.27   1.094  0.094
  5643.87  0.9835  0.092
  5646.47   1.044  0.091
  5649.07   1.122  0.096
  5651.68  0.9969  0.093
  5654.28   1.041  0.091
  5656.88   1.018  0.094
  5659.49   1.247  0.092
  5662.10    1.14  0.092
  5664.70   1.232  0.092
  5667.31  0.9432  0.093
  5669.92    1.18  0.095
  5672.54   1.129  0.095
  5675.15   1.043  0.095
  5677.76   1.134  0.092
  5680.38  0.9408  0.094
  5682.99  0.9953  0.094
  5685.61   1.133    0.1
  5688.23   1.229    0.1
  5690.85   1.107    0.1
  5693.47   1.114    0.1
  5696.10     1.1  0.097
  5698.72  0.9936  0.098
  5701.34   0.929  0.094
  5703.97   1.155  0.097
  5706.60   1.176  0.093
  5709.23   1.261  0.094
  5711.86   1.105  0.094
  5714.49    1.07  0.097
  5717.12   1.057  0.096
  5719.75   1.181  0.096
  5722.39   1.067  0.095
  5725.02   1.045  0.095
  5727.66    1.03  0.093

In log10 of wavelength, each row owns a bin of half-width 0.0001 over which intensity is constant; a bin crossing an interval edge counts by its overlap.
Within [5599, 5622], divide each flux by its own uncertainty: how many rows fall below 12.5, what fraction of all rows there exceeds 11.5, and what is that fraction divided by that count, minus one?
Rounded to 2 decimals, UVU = -0.91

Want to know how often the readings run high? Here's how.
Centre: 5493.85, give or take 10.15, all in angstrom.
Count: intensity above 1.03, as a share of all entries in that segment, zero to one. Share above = 0.75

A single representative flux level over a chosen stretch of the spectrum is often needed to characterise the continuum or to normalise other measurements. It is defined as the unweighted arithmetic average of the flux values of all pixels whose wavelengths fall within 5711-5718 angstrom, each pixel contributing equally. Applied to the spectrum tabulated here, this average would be 1.08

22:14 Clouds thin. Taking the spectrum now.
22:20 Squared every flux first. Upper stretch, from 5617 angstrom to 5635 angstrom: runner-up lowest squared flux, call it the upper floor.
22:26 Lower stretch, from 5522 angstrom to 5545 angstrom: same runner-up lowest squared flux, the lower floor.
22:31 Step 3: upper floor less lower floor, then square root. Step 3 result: 0.44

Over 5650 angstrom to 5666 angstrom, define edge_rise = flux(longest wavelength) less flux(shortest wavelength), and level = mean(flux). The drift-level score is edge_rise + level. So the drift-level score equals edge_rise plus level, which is 1.35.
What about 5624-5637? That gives 1.41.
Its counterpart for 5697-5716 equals 1.17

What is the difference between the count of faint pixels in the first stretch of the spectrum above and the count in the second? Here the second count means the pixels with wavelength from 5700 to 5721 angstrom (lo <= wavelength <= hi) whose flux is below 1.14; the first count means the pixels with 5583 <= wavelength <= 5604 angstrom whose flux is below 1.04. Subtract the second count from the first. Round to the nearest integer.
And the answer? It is 0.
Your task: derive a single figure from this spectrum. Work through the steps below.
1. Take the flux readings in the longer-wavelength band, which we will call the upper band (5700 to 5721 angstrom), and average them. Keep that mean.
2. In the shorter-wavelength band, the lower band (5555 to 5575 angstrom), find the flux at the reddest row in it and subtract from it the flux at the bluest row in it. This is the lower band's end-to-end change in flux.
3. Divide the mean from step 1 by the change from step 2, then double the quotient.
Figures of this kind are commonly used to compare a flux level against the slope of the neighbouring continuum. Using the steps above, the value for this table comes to 131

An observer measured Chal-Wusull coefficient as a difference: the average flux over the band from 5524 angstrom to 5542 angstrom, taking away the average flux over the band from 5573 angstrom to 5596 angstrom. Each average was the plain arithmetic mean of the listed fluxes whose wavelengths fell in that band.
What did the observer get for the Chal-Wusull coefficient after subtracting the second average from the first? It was 0.05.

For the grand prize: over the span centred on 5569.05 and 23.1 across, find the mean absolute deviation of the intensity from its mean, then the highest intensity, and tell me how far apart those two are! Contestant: 1.14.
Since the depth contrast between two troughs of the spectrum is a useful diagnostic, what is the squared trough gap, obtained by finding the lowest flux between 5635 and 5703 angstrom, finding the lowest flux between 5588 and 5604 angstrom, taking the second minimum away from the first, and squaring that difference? 0.0010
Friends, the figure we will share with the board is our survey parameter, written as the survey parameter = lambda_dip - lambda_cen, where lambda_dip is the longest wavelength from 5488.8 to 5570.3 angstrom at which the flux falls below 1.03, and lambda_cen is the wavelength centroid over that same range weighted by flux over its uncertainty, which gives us 34.8 angstrom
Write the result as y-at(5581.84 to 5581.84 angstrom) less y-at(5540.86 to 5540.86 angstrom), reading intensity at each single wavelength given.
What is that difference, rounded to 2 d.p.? -0.15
